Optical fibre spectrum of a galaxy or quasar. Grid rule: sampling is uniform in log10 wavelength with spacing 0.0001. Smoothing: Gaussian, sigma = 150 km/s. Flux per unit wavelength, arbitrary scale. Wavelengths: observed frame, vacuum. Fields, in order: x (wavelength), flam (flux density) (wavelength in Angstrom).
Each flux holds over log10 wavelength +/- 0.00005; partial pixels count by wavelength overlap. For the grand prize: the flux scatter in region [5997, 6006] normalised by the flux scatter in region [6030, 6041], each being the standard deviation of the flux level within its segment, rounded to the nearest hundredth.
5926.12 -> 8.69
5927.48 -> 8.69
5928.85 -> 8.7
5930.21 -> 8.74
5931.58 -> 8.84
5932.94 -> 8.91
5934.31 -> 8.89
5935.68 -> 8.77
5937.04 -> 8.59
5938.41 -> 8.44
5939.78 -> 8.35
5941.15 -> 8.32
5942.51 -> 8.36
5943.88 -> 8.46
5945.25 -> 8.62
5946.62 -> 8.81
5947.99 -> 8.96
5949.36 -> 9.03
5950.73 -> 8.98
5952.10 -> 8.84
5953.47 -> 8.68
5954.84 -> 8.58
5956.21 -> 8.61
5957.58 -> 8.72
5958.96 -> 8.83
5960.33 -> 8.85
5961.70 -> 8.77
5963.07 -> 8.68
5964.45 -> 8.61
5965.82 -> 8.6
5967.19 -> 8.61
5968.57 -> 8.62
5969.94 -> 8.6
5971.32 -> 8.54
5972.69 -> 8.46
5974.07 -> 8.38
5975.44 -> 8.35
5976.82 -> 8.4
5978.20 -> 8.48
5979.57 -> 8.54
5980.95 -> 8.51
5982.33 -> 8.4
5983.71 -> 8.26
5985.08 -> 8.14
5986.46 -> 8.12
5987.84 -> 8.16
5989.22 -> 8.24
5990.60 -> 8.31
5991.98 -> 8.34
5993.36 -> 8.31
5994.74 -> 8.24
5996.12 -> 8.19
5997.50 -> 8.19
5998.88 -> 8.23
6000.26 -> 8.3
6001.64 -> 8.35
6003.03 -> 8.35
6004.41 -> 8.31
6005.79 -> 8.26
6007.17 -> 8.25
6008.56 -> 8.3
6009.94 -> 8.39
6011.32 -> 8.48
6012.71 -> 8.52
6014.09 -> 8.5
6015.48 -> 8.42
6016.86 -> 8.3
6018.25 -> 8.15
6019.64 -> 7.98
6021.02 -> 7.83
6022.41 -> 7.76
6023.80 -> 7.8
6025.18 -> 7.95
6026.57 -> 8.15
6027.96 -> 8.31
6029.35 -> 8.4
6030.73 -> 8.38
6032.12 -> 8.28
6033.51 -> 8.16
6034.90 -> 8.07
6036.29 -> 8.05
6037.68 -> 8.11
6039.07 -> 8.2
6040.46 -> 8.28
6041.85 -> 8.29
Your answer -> 0.52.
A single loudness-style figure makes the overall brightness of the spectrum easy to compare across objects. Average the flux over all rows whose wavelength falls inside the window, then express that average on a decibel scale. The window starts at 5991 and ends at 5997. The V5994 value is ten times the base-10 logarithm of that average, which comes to 9.18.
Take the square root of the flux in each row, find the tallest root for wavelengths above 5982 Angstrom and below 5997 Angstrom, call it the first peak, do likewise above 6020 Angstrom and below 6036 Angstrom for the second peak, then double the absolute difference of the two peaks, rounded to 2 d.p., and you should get 0.00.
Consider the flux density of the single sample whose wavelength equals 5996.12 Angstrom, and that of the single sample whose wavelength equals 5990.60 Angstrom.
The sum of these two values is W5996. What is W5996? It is 16.5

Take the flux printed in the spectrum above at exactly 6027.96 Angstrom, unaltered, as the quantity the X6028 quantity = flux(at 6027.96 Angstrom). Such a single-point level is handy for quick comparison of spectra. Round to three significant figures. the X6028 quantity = 8.31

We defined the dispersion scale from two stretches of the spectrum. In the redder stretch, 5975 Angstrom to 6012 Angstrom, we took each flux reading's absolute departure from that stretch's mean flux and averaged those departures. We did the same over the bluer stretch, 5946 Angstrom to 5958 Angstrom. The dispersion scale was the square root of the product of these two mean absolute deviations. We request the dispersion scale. 0.109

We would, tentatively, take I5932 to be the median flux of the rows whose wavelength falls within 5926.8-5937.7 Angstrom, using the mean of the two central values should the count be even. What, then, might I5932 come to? 8.8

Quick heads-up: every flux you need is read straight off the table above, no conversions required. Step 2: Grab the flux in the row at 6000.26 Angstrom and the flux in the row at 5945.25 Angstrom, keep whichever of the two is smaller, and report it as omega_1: 8.30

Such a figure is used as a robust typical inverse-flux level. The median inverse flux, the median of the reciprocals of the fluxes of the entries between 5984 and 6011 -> 0.121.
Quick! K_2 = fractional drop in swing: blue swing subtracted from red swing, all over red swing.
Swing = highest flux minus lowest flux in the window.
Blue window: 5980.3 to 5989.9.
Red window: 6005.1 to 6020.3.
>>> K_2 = 0.28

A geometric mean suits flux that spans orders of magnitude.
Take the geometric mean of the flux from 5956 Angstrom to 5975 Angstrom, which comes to 8.6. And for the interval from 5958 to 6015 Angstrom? 8.4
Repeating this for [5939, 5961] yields 8.7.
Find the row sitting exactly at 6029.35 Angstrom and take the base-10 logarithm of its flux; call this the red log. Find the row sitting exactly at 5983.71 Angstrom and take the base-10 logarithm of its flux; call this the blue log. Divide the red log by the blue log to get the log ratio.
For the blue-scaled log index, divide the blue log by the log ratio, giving 0.91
